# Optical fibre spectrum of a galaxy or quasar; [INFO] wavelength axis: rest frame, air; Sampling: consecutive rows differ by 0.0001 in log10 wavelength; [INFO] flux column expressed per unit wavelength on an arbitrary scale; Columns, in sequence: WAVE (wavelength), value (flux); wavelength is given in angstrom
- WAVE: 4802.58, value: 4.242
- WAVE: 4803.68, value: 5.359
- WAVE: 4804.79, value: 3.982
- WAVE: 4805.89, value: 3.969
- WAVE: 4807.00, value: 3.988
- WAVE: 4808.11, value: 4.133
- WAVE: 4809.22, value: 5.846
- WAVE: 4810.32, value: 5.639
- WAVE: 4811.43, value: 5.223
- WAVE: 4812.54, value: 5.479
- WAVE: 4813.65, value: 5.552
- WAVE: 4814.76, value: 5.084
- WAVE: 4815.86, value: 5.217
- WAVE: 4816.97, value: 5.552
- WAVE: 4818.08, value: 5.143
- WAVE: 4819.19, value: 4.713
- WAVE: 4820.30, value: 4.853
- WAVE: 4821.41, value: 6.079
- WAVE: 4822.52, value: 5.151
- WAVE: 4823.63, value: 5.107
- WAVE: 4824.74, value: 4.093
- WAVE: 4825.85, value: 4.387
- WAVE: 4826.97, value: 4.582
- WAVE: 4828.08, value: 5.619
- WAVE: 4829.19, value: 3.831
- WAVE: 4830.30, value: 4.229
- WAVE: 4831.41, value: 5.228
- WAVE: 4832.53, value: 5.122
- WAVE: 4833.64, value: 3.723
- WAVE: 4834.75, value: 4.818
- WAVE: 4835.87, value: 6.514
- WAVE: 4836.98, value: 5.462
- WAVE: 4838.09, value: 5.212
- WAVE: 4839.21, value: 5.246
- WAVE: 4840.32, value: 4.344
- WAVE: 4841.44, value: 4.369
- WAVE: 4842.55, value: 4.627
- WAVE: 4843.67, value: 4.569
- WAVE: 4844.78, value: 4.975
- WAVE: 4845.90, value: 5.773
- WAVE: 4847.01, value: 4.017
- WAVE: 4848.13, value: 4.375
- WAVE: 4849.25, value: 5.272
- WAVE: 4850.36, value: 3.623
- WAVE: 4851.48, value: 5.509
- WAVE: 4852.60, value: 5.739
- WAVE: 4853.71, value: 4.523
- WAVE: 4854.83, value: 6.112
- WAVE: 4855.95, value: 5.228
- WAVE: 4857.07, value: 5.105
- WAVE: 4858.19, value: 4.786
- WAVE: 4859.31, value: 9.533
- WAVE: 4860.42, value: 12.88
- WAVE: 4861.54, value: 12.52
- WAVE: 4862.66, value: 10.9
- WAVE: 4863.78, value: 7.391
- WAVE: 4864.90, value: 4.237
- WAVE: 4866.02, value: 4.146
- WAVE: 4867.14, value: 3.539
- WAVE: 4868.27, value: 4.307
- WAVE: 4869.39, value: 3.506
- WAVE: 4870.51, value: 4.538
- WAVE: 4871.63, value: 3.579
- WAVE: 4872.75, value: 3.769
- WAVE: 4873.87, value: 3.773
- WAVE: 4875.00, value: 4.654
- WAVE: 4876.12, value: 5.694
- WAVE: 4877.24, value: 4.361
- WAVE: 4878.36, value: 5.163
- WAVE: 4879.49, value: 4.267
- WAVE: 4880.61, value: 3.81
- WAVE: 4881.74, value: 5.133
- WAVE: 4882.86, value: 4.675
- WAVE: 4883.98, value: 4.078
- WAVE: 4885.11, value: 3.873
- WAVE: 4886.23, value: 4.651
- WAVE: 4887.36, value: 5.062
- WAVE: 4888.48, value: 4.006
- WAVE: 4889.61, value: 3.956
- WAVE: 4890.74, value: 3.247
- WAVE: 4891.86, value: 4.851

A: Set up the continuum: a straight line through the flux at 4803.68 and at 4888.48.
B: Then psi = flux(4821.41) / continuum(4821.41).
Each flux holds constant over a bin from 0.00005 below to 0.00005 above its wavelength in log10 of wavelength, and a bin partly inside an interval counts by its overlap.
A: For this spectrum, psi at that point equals 1.20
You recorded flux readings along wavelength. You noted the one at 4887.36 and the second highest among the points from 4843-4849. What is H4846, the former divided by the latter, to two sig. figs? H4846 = 1.0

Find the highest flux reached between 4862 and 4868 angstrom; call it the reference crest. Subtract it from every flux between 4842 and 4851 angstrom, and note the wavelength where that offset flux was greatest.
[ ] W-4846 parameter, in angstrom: 4845.90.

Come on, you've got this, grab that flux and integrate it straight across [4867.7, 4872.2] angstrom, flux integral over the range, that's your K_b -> 17.9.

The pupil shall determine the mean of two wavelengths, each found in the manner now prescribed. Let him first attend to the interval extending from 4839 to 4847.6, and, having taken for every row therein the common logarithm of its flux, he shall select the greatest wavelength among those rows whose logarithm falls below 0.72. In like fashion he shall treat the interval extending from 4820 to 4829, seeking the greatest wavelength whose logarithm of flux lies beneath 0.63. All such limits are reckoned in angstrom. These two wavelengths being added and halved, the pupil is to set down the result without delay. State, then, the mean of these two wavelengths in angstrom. 4835.9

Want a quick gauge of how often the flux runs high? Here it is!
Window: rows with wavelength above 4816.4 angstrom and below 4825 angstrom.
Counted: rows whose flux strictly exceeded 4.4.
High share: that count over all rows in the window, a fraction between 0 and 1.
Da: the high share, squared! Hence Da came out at 0.77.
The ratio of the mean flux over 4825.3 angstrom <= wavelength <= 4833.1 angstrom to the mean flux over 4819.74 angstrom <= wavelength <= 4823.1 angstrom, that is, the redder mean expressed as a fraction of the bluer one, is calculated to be 0.88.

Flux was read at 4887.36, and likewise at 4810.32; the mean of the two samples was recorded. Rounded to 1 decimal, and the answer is 5.4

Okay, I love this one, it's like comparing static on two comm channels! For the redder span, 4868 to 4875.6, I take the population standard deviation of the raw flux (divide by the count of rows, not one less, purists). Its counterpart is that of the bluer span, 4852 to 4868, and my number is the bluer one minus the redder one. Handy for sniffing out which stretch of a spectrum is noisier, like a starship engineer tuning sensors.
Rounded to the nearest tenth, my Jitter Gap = 2.7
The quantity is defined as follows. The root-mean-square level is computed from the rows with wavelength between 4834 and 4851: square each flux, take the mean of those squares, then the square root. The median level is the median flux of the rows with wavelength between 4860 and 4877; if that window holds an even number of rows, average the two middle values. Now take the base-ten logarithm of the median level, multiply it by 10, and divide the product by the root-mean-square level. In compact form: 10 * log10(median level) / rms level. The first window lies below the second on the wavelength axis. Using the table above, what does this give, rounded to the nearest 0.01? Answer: 1.29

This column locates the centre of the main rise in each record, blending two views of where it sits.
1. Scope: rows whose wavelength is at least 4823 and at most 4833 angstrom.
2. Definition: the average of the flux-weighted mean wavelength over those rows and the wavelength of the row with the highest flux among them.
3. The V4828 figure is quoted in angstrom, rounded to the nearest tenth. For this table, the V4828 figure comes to 4828.1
